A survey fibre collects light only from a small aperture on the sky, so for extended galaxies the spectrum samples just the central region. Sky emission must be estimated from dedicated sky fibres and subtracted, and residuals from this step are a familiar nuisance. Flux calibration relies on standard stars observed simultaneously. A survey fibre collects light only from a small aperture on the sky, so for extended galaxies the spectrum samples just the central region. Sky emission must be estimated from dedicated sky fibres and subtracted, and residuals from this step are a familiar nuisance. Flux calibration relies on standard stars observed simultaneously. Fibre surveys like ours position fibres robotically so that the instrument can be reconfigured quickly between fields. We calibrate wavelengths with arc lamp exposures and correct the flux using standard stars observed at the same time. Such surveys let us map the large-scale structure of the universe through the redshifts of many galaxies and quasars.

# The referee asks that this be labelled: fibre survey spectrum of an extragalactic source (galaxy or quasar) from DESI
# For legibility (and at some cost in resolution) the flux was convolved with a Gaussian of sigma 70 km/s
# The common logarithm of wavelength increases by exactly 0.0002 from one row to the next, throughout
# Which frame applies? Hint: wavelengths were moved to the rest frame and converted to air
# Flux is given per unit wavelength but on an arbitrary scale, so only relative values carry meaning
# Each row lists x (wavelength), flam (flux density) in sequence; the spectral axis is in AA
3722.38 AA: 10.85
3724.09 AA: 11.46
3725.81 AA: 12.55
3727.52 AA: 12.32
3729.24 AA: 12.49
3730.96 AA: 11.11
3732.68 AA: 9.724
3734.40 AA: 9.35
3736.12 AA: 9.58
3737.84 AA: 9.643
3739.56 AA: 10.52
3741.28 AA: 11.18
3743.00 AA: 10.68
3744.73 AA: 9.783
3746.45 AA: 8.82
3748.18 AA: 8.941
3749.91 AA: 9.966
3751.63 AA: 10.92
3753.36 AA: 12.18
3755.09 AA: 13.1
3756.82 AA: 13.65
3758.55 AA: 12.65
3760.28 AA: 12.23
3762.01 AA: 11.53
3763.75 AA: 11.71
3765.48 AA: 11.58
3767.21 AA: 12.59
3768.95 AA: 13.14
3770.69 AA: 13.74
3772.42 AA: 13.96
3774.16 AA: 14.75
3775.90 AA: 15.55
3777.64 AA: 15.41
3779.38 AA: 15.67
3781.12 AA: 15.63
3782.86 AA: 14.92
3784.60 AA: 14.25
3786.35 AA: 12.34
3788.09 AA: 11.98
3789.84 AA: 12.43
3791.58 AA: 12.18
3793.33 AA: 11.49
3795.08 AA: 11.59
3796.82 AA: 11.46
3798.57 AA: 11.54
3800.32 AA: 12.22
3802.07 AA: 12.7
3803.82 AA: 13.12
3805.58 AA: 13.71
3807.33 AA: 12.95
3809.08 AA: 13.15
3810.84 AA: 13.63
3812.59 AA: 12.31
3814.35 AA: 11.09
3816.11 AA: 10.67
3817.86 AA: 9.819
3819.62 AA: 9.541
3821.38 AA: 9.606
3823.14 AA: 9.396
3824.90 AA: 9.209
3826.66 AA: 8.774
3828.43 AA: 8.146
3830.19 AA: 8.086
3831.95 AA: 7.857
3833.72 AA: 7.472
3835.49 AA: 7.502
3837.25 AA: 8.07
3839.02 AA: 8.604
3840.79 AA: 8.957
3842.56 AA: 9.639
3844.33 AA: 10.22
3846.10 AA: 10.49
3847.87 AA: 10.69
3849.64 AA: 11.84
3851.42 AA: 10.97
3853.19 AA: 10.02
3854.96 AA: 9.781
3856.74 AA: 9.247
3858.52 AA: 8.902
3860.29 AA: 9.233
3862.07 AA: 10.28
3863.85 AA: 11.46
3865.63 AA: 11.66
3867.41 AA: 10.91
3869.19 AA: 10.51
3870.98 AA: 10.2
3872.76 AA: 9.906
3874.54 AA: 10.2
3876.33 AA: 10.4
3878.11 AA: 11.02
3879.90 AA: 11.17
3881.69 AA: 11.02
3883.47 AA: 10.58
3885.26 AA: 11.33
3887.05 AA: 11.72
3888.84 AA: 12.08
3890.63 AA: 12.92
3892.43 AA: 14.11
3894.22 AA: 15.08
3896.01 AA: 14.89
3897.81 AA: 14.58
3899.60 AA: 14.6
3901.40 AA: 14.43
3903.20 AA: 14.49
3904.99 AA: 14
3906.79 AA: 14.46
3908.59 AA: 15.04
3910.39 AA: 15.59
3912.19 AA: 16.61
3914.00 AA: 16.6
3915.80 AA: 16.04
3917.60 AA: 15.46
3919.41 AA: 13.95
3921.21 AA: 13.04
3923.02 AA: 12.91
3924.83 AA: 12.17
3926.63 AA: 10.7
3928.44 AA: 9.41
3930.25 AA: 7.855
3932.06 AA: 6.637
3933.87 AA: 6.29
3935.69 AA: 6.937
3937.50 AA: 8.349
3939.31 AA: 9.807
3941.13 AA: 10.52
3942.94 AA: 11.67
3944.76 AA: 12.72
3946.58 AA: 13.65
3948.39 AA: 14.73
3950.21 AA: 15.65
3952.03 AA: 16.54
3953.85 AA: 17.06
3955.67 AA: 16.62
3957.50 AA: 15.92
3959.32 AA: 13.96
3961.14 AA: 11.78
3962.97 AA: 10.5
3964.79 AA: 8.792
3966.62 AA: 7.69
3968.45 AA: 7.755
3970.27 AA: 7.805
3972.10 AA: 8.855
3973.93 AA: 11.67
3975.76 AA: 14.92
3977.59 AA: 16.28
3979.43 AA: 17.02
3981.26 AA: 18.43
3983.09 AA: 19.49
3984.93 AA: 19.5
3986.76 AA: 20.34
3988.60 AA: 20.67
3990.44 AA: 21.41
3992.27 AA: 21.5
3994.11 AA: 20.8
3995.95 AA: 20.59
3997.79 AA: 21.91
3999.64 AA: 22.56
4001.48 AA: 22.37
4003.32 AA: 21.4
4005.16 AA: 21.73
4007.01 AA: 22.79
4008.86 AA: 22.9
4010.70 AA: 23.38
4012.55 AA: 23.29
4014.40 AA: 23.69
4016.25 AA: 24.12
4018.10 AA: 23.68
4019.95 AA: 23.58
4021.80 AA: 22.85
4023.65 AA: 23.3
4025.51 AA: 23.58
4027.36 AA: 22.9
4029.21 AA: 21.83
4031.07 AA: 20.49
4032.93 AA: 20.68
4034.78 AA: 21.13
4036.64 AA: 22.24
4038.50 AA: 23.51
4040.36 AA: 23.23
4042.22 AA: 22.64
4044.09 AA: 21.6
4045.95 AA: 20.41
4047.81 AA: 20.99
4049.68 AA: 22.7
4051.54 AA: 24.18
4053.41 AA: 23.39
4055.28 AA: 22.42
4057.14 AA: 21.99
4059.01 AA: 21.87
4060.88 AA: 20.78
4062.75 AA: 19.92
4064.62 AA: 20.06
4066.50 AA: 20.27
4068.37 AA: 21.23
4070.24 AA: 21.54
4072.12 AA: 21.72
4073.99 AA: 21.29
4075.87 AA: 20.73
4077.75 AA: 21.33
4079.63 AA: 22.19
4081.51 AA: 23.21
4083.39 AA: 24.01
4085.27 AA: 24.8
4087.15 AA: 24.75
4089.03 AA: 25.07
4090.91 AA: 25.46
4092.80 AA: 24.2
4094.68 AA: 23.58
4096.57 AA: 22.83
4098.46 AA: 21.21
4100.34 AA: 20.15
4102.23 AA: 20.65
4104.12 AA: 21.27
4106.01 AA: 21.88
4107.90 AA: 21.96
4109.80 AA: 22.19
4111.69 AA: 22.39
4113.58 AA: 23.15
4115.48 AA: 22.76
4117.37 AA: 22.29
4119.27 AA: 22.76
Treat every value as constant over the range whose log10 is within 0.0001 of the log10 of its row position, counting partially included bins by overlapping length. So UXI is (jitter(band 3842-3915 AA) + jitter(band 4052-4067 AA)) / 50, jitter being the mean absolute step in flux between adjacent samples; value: 0.0208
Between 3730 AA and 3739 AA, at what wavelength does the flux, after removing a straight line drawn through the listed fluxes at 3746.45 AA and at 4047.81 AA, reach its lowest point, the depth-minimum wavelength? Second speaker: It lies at 3734.40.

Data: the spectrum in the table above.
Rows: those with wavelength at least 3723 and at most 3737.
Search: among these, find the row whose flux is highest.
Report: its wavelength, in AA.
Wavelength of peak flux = 3725.81 AA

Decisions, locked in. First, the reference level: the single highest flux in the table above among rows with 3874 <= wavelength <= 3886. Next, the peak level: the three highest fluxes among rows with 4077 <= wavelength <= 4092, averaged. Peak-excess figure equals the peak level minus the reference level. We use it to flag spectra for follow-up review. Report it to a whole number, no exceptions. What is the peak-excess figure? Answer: 14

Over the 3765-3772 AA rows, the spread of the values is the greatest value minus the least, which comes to 2.16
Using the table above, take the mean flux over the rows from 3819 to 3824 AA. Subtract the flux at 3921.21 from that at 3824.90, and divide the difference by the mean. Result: -0.40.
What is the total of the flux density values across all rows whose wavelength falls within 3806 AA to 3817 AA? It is 74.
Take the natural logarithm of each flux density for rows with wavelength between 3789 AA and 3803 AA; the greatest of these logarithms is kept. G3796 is 2.5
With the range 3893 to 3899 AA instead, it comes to 2.7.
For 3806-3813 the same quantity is 2.6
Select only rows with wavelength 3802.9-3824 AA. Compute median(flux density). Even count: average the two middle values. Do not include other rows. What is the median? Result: 11.7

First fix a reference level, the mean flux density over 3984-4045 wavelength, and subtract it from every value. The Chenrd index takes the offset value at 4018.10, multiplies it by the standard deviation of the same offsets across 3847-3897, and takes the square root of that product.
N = 1.5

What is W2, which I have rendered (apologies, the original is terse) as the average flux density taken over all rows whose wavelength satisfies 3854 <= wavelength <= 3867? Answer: 10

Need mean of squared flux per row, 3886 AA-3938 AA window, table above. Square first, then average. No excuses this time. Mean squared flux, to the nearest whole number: 173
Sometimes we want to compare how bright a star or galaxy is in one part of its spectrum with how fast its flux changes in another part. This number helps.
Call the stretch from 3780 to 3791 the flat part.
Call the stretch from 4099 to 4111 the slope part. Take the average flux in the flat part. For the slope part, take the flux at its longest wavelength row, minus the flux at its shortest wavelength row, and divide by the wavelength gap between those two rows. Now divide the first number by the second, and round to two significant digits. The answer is 63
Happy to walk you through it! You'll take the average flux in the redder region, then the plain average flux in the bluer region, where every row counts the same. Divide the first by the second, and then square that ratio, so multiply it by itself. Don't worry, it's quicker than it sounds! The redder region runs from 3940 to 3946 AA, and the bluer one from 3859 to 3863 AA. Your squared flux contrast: 1.4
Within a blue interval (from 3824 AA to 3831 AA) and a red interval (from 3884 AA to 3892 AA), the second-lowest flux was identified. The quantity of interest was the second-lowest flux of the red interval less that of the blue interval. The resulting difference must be 3.6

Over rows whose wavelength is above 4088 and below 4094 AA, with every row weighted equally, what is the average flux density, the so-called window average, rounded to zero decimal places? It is 25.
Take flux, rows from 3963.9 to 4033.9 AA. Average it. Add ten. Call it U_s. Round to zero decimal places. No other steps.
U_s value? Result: 29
